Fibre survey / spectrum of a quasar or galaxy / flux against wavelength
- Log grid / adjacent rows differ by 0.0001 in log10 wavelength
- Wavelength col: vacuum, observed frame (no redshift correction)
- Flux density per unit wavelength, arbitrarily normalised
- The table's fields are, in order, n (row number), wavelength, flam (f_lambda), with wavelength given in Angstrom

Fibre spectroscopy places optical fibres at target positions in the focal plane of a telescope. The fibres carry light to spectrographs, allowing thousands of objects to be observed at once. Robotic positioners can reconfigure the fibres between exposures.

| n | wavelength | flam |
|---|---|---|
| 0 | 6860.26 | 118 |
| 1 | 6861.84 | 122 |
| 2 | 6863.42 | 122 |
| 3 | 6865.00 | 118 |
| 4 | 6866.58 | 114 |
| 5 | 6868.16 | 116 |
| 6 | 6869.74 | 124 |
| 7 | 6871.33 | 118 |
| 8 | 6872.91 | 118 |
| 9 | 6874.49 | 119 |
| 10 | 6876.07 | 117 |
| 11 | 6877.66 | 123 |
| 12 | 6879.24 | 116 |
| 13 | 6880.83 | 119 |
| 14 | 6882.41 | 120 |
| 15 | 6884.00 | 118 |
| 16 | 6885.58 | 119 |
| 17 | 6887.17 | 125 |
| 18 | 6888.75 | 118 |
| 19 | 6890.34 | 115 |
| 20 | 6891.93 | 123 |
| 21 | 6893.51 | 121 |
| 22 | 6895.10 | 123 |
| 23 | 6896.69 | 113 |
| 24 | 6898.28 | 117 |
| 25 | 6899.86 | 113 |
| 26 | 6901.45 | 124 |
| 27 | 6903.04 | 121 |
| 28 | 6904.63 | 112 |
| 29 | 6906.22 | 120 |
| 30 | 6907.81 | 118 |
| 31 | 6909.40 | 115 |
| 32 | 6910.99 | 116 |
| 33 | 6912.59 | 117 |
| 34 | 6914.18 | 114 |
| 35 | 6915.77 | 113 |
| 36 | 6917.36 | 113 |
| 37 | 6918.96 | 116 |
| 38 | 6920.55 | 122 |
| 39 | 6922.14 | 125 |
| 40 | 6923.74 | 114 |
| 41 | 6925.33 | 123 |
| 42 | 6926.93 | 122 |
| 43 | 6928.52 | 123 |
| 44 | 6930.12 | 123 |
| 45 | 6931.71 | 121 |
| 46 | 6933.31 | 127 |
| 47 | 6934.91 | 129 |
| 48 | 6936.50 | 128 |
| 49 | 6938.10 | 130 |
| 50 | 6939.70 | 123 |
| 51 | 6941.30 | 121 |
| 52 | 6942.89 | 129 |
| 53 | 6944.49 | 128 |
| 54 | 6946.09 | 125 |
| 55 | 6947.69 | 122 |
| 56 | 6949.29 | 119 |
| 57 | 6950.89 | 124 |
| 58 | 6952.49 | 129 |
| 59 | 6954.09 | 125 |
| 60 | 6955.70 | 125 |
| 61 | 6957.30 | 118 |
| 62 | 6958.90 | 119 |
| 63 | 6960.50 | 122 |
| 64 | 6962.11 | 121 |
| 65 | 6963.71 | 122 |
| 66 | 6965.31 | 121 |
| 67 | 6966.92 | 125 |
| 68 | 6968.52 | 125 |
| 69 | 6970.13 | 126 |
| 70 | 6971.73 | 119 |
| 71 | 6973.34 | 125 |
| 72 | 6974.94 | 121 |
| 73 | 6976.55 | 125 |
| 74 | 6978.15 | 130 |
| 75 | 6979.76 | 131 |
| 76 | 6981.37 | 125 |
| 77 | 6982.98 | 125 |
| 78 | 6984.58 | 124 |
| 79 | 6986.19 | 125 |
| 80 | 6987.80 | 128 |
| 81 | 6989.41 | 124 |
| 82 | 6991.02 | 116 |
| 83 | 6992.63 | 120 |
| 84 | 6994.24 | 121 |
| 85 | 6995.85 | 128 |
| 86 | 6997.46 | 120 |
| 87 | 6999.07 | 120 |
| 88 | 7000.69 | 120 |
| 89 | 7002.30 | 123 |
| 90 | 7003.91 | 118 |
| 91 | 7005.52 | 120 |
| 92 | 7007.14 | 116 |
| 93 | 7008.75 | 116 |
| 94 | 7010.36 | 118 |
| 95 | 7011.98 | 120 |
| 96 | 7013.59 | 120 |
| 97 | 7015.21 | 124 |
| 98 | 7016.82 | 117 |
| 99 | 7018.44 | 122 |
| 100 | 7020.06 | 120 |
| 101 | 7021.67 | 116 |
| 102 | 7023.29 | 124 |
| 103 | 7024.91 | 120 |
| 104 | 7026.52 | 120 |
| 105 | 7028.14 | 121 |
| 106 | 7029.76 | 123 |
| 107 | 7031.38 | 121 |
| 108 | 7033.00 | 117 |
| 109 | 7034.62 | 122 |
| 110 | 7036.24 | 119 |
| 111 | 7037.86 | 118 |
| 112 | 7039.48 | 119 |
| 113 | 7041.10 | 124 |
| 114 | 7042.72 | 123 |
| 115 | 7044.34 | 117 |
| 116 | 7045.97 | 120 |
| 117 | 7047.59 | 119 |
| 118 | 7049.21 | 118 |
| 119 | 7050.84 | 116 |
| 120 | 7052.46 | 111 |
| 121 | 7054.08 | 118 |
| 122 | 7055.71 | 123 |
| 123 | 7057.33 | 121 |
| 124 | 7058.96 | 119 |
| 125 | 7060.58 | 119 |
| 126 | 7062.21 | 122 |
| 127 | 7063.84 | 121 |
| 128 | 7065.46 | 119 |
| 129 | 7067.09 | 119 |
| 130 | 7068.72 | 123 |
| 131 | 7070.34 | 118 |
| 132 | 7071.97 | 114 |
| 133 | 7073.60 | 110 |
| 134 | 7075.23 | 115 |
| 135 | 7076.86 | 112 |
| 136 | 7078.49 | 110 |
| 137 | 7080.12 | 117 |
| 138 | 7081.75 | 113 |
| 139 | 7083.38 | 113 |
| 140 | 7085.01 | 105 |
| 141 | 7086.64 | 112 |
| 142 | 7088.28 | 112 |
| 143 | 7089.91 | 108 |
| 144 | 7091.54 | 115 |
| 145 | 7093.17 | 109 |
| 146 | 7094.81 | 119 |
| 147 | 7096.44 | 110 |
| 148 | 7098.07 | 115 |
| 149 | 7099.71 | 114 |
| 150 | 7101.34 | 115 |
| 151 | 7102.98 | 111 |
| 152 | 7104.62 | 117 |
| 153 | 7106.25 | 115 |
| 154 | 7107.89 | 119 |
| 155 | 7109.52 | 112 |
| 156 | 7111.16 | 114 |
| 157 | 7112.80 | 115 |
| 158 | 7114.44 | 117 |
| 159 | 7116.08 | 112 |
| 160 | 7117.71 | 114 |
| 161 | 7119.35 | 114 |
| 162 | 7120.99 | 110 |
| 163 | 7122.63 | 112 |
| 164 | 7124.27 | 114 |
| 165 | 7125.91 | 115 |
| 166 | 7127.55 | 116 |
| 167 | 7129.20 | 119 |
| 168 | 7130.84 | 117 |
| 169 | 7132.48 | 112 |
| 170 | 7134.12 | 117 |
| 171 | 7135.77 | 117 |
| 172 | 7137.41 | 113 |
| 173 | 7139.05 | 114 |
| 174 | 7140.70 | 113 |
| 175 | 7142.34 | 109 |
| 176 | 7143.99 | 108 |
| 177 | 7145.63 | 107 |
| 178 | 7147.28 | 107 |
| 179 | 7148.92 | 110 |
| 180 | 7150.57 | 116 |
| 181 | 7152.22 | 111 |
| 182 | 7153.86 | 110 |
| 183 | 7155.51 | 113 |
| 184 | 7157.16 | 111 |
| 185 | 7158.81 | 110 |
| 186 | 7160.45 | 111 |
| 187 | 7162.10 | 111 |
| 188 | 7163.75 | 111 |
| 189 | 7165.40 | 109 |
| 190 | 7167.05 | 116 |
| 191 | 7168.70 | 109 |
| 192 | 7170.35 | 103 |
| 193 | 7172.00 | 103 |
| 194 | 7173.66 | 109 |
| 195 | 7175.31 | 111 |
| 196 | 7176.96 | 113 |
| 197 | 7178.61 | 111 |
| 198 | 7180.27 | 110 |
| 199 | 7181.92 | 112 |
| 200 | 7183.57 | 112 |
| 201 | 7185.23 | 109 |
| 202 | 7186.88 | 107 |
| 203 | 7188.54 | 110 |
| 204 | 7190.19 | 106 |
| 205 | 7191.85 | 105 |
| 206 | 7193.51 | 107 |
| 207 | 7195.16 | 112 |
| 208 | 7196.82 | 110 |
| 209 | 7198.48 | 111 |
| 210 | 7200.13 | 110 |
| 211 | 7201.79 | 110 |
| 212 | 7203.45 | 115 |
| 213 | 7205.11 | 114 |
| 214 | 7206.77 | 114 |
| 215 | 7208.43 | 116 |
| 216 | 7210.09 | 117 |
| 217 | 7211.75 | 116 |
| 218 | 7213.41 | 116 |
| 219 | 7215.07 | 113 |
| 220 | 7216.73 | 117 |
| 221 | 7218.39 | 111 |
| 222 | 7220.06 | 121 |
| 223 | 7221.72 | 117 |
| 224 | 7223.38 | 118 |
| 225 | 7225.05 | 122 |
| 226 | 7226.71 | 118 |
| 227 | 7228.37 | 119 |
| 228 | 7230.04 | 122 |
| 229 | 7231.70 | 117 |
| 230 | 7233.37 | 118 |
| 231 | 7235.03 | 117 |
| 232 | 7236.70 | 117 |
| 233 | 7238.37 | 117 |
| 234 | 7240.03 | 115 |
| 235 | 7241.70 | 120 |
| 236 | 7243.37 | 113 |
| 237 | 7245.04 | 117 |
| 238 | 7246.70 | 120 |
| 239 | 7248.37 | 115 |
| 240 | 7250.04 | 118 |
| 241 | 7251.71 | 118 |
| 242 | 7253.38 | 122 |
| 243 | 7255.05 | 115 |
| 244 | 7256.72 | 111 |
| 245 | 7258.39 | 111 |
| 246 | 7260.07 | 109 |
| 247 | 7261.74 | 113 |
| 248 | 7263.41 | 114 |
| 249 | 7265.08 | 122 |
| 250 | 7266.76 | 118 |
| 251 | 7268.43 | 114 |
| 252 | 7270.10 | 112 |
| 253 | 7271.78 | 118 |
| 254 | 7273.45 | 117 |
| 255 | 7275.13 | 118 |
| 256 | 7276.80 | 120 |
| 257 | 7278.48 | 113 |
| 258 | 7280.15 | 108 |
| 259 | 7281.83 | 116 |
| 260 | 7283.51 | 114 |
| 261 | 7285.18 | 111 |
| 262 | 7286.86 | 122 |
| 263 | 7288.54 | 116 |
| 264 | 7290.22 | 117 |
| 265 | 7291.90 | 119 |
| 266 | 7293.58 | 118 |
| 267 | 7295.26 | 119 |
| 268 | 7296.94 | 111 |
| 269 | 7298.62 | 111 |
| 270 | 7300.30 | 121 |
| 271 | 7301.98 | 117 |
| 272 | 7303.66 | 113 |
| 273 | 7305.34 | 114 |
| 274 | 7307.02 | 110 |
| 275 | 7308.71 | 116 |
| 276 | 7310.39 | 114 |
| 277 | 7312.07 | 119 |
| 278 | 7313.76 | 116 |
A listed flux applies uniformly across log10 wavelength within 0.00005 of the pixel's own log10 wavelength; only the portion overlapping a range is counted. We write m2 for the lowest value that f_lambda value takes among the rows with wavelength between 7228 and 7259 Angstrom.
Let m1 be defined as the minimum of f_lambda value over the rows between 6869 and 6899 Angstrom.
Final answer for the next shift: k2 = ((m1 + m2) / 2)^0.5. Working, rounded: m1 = 113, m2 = 111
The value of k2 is 10.6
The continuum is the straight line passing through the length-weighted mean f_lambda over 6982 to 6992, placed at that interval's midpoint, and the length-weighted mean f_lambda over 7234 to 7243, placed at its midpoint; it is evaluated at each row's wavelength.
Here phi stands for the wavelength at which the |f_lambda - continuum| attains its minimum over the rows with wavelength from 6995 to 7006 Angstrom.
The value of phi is 7002.30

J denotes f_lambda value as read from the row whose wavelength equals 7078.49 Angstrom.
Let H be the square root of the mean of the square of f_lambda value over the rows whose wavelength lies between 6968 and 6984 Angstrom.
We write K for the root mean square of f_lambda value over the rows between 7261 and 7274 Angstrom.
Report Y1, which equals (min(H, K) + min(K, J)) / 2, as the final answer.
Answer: 113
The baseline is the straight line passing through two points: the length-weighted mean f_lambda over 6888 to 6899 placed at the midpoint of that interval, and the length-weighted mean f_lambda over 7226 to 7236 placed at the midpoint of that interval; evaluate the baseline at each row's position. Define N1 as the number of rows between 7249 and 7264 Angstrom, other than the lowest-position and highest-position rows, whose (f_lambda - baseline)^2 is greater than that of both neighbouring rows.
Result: 3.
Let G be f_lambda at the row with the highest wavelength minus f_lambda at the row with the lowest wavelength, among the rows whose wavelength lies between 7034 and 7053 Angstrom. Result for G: -11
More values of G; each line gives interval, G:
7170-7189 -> 7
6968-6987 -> 0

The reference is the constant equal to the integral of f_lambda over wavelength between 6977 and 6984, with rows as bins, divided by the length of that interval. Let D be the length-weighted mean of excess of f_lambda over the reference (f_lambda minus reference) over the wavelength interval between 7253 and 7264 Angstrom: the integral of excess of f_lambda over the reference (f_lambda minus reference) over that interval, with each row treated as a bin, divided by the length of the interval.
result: -14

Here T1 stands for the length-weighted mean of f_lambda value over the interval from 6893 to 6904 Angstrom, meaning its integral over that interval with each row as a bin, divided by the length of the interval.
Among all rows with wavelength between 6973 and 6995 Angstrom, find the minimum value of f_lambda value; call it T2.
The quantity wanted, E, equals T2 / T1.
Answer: 0.98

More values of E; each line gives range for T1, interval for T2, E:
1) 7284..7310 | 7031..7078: 0.95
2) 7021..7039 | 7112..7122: 0.92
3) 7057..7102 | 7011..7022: 1.01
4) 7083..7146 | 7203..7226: 0.98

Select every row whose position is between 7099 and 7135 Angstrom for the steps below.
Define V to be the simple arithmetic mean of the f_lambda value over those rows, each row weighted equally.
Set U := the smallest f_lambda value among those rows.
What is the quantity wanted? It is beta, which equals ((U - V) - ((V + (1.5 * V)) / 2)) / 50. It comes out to -2.96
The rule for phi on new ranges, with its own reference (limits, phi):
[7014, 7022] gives 7018.44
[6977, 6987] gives 6984.58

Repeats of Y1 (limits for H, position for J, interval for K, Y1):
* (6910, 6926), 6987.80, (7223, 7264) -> 117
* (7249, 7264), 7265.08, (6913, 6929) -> 117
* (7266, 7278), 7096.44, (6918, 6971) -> 113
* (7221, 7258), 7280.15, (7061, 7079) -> 112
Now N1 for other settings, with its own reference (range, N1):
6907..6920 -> 2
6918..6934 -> 2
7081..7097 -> 3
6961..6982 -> 4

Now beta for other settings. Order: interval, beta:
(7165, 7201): -2.86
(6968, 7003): -3.25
